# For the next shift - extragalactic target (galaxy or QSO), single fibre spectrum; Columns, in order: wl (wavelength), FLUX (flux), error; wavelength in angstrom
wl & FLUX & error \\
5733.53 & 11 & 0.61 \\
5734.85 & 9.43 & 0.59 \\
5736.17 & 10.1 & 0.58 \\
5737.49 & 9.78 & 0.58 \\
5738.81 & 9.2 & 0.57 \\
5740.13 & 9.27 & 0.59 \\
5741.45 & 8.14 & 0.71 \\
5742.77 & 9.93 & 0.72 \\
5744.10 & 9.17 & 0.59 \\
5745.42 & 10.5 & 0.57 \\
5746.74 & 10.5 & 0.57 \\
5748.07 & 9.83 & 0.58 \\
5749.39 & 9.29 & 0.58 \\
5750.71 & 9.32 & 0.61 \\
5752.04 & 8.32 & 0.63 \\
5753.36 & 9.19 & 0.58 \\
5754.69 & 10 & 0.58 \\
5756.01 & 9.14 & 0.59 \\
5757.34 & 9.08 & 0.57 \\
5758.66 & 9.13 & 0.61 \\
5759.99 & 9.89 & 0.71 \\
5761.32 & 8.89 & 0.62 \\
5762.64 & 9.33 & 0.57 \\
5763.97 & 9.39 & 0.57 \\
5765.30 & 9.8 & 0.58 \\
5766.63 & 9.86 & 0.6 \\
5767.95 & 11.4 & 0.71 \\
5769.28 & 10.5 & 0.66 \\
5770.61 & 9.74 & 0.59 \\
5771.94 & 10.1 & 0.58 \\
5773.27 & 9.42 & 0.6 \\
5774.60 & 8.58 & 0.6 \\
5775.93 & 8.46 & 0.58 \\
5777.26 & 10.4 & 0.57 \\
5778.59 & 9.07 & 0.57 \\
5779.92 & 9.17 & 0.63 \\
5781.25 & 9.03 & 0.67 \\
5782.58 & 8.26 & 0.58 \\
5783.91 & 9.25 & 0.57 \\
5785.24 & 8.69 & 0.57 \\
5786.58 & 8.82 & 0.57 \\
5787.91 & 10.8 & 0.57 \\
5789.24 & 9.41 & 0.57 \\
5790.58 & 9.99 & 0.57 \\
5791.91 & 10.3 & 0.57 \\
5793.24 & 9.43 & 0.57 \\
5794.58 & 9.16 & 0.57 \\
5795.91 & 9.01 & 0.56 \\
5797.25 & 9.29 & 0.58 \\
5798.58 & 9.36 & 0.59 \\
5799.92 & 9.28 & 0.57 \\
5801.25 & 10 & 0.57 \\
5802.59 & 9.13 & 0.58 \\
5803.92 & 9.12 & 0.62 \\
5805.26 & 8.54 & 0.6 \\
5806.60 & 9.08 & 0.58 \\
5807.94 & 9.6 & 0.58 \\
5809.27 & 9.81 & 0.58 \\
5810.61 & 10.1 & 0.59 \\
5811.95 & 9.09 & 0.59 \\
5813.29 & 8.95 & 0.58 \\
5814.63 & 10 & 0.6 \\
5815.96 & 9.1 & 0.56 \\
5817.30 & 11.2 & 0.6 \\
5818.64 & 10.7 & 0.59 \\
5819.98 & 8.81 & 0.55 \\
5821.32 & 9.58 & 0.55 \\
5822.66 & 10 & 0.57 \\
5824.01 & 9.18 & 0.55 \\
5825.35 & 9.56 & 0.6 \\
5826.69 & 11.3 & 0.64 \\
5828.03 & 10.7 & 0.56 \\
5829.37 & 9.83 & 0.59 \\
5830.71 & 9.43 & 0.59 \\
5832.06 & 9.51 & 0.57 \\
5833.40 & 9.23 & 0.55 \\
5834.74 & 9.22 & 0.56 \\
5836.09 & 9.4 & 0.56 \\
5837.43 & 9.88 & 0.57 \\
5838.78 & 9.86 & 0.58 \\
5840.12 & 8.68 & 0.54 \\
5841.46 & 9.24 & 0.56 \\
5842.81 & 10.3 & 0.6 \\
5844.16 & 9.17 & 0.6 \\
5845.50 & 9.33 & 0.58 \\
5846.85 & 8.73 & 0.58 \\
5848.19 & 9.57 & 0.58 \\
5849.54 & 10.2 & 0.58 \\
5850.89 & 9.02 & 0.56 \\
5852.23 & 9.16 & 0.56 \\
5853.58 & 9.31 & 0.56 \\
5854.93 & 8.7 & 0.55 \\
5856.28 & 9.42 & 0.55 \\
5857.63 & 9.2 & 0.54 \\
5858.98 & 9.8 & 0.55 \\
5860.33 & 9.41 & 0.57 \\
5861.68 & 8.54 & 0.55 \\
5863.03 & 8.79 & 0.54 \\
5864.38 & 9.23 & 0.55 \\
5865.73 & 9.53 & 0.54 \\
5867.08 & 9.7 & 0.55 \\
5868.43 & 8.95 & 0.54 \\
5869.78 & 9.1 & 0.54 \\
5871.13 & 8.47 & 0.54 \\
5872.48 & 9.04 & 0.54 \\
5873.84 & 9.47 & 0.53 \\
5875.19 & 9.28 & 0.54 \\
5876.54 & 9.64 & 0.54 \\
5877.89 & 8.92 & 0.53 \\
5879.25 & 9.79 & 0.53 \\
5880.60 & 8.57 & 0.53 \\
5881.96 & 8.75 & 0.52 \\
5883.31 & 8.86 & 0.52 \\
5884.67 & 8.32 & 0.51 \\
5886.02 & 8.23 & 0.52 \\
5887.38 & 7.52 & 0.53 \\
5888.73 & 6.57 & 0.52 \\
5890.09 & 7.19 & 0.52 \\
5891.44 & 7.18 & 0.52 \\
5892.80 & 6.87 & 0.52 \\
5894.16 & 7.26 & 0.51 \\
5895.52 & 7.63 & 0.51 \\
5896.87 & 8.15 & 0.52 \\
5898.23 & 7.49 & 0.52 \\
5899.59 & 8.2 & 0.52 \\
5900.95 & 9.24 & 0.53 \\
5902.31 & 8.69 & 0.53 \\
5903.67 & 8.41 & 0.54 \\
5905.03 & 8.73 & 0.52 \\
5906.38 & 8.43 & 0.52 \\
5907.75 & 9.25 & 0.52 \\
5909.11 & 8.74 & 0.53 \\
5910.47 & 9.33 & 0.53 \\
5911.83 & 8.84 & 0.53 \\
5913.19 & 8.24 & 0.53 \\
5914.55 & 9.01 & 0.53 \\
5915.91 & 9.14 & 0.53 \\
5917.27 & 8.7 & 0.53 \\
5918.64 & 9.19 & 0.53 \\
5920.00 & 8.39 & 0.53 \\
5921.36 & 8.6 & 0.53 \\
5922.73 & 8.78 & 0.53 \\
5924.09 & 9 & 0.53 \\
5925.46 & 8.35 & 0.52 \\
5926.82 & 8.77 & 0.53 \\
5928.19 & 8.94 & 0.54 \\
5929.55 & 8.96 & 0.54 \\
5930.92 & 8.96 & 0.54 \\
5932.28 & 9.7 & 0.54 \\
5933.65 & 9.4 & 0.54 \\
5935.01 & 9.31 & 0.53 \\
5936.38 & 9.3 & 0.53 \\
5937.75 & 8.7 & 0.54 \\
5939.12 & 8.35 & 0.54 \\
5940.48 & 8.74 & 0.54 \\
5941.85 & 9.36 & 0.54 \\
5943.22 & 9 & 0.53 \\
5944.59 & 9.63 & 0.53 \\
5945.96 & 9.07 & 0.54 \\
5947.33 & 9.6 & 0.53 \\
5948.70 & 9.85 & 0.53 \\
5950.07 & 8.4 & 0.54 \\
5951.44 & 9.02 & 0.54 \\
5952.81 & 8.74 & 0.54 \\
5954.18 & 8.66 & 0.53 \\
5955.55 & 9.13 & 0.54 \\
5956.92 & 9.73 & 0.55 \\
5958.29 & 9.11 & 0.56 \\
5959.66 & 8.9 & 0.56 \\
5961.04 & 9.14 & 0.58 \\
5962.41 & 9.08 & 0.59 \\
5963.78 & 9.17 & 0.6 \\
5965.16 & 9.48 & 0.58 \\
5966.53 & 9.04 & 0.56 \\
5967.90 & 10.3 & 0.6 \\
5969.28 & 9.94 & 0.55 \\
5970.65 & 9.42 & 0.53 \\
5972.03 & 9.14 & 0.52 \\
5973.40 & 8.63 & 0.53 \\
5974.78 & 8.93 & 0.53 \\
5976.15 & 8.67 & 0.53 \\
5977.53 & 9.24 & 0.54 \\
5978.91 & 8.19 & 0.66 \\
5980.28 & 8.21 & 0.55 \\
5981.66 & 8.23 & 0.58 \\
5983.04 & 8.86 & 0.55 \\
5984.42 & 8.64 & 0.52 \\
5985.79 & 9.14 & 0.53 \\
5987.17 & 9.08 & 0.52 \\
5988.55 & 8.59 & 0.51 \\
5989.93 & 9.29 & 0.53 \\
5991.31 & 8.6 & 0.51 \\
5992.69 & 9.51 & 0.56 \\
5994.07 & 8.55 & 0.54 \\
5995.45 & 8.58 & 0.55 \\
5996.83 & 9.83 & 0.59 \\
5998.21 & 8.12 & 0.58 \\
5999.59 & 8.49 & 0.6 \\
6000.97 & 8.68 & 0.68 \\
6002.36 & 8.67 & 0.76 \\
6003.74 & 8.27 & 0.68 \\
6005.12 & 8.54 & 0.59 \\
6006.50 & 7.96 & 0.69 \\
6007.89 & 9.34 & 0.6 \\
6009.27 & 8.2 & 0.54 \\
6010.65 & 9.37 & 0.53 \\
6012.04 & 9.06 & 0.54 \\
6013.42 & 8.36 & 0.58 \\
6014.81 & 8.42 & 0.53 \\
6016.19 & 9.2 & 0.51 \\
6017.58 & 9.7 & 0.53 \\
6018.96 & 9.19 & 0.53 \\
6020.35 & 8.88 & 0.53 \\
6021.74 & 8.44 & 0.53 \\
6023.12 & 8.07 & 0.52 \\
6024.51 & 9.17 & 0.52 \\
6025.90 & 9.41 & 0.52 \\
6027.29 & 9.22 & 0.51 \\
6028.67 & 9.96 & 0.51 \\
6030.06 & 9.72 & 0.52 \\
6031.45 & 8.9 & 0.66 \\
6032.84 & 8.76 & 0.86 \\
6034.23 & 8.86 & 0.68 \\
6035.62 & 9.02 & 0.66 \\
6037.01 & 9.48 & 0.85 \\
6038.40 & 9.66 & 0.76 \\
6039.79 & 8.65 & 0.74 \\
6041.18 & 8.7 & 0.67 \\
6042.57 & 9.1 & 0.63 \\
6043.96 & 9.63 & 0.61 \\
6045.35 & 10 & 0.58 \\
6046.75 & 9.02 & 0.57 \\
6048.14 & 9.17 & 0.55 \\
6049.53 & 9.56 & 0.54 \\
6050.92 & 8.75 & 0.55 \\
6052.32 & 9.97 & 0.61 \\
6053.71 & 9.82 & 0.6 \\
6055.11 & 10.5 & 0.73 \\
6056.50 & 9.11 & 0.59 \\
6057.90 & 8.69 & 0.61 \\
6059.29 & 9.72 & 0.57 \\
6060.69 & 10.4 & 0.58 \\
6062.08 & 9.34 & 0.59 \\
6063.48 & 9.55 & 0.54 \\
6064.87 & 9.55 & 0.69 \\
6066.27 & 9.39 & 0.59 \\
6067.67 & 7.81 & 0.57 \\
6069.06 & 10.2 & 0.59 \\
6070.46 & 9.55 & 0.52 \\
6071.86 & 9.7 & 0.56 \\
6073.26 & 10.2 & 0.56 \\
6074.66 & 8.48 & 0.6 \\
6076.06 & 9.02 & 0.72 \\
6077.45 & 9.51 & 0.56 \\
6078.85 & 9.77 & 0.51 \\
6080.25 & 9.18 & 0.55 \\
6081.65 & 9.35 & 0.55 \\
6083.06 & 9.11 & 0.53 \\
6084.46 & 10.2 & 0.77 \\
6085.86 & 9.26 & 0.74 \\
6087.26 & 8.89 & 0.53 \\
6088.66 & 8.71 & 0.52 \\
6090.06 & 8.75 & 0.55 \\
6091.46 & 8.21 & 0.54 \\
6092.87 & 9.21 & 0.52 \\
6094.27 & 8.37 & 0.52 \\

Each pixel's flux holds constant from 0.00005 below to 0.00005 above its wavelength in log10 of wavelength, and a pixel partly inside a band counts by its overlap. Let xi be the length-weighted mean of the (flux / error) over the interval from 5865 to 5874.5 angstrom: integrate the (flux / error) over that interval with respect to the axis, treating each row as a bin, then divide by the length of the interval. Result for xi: 17.0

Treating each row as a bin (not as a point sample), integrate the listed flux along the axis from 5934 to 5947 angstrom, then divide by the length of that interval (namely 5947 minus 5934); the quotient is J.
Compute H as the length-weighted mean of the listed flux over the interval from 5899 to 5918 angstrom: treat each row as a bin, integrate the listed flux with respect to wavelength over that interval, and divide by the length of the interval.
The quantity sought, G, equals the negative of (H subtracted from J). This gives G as -0.3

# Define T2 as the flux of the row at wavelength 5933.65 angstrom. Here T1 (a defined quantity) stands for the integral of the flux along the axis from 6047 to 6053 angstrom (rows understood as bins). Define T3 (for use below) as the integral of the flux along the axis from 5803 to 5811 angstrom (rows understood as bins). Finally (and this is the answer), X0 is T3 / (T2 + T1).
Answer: 1.1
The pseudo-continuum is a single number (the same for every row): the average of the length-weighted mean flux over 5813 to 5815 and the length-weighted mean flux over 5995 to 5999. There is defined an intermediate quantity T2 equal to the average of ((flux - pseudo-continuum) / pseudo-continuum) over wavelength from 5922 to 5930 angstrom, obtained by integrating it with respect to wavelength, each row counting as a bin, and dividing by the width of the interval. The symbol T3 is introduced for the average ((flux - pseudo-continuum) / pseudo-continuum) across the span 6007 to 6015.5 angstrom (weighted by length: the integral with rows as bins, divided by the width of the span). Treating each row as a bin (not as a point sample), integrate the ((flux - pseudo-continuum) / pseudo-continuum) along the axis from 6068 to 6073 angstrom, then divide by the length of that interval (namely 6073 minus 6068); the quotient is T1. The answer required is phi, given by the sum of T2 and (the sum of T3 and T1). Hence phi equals -0.03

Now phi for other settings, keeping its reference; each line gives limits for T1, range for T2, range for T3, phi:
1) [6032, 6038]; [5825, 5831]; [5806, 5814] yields 0.13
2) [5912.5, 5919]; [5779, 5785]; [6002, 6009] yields -0.13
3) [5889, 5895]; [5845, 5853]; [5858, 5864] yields -0.21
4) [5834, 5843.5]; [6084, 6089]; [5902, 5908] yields -0.01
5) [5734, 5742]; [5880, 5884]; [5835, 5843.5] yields 0.01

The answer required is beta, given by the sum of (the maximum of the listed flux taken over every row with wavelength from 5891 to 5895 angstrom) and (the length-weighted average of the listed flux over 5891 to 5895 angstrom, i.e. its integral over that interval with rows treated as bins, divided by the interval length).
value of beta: 14.4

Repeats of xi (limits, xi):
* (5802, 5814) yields 15.8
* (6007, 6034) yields 16.4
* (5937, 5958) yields 16.9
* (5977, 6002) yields 15.7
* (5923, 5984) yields 16.6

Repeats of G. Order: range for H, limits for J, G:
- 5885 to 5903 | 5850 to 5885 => -1.4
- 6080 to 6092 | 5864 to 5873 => -0.1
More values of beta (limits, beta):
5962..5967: 18.7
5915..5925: 18.0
